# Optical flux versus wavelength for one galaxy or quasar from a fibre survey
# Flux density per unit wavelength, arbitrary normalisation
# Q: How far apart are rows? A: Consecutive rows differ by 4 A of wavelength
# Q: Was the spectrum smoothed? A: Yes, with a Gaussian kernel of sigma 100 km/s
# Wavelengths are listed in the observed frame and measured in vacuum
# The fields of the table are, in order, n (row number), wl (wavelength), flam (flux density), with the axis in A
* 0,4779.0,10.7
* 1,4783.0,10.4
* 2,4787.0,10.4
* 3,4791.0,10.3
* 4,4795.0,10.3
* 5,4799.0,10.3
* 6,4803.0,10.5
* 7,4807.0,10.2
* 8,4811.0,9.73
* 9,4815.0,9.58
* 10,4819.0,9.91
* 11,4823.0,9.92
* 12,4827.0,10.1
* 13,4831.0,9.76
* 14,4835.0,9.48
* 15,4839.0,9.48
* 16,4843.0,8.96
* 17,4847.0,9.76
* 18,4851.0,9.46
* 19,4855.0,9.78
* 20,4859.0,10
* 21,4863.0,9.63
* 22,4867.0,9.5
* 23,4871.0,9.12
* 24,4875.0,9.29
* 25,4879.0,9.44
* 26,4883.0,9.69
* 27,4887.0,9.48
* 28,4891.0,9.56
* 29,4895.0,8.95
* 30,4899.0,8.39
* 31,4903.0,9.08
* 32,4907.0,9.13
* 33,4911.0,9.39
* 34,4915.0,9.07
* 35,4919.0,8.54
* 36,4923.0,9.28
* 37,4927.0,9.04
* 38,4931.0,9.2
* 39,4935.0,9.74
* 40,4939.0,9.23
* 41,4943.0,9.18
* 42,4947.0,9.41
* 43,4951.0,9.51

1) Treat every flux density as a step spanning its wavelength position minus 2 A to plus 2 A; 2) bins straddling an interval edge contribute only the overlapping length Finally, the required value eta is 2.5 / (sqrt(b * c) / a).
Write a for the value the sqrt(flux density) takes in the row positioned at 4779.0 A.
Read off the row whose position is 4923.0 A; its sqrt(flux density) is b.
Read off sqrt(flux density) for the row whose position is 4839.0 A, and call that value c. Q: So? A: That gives 2.67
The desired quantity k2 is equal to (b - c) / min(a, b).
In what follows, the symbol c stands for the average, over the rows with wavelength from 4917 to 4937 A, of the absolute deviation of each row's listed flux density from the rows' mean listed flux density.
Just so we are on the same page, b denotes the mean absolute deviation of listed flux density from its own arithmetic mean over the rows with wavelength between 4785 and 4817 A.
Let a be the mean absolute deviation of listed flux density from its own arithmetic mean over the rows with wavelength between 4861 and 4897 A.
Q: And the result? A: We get -0.2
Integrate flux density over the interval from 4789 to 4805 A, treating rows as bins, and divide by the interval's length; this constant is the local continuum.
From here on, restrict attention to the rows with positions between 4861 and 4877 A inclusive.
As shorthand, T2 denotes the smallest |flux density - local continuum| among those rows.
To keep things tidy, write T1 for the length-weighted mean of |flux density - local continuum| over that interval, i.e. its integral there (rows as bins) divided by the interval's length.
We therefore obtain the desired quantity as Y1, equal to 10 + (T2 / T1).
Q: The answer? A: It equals 10.7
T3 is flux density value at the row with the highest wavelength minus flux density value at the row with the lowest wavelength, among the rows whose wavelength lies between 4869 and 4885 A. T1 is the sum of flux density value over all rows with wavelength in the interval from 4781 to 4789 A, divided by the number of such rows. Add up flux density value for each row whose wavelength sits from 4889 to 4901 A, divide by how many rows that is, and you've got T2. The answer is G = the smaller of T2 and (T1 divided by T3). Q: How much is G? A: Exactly 9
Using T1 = 10.4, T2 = 9.0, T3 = 0.6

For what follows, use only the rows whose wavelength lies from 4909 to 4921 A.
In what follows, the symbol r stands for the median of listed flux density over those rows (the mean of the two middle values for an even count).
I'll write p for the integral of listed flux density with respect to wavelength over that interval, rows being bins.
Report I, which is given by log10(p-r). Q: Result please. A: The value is 2.00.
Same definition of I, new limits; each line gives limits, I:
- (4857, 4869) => 2.03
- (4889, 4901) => 1.99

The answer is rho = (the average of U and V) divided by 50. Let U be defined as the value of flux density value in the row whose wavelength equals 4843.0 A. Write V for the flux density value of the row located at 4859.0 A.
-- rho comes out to 0.190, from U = 8.96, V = 10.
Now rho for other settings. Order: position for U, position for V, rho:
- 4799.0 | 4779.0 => 0.210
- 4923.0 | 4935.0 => 0.190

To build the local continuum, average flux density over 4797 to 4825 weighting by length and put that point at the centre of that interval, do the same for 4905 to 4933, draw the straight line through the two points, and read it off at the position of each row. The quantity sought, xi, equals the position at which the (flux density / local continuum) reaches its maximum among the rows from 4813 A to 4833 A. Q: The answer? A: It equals 4827.0 A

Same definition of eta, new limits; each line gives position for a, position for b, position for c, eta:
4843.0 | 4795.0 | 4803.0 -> 2.32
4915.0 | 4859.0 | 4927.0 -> 2.44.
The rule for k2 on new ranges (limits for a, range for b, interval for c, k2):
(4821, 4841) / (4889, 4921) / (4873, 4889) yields 0.8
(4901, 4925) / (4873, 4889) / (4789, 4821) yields -1.5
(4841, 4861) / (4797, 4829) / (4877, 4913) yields -0.3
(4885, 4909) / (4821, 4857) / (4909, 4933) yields 0.2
